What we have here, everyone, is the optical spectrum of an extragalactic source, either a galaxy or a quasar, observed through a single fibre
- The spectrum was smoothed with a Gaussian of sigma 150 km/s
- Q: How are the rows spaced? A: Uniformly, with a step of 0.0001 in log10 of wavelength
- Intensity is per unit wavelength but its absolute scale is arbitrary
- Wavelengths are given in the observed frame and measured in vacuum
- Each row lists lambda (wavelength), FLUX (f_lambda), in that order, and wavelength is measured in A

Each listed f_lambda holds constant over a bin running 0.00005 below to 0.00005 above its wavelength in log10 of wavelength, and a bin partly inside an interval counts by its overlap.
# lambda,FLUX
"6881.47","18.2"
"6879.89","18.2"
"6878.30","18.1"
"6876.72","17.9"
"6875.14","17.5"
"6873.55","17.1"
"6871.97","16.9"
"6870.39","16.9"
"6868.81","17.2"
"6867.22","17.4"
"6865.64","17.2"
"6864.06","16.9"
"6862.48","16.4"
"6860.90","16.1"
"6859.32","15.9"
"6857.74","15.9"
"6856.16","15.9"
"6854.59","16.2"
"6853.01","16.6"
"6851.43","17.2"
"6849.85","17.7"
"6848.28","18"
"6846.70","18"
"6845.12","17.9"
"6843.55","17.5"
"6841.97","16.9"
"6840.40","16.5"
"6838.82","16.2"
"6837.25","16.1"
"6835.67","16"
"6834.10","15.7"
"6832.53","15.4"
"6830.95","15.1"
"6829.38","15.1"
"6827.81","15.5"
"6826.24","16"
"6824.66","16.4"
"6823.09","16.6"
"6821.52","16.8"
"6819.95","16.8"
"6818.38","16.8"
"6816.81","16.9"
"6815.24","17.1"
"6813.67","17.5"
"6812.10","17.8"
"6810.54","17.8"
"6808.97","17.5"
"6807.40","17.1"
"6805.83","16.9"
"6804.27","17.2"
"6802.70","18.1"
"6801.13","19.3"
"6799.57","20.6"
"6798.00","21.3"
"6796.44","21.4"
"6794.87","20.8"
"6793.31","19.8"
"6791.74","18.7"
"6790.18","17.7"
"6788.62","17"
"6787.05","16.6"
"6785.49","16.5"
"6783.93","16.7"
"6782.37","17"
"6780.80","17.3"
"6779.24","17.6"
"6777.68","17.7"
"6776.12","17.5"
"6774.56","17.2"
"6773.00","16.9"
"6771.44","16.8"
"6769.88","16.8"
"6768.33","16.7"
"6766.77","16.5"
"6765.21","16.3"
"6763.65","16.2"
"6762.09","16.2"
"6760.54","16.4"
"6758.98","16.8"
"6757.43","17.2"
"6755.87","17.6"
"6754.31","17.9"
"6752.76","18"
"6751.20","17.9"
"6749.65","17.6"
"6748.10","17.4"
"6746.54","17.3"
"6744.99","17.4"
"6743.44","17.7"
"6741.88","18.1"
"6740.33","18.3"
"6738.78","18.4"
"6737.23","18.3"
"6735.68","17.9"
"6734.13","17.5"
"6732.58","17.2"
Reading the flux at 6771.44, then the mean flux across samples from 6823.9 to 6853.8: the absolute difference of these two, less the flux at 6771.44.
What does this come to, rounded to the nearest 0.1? -16.5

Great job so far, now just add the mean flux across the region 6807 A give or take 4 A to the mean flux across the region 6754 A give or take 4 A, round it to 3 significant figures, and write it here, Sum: 35.0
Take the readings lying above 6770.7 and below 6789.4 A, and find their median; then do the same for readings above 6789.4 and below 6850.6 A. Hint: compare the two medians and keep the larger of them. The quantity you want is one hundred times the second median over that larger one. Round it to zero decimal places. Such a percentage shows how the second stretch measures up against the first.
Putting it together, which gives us 100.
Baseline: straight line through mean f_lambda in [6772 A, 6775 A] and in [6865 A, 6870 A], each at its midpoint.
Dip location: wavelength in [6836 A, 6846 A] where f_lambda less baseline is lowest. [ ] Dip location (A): 6837.25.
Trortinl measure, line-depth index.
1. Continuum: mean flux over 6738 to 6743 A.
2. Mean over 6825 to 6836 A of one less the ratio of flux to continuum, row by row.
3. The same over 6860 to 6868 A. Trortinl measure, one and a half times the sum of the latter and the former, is 0.34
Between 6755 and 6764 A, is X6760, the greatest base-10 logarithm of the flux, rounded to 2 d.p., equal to 1.25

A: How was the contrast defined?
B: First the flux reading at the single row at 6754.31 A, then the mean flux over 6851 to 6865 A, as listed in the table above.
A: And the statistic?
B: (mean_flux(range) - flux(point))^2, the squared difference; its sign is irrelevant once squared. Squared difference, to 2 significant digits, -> 2.4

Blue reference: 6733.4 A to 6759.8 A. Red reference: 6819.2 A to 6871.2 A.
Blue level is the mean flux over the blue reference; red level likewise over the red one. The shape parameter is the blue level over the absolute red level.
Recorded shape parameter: 1.07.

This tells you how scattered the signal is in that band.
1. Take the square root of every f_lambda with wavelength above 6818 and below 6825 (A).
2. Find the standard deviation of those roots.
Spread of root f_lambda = 0.02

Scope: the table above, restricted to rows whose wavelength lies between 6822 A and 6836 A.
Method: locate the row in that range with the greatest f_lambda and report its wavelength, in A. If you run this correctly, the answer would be 6823.09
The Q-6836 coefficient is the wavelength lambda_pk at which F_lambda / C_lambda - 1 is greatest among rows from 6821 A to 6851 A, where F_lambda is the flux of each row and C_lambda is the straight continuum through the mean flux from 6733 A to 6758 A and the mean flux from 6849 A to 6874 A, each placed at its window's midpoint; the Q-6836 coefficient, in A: 6848.28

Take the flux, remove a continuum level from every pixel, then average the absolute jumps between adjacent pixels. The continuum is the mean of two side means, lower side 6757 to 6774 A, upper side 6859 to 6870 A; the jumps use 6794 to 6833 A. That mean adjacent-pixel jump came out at 0.375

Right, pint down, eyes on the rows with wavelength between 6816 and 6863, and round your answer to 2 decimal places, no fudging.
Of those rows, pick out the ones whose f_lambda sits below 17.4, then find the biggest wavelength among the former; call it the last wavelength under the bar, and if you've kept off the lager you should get 6862.48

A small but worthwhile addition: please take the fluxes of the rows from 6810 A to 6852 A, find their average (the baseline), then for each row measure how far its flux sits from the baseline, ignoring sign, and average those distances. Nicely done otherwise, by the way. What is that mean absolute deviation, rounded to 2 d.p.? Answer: 0.74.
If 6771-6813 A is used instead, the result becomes 1.17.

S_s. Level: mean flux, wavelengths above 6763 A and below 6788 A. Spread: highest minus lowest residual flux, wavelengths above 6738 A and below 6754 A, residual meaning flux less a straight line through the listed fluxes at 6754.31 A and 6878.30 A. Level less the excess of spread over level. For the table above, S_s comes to 32.7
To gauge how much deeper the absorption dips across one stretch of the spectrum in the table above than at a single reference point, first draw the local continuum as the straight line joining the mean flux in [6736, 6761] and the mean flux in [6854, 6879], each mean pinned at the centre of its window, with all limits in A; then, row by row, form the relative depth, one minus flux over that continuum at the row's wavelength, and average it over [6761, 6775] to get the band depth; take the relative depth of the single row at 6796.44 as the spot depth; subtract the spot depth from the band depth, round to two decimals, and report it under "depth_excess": 0.29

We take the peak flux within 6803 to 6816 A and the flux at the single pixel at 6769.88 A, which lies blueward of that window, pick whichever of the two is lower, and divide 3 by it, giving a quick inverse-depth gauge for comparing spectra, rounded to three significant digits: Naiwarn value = 0.179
